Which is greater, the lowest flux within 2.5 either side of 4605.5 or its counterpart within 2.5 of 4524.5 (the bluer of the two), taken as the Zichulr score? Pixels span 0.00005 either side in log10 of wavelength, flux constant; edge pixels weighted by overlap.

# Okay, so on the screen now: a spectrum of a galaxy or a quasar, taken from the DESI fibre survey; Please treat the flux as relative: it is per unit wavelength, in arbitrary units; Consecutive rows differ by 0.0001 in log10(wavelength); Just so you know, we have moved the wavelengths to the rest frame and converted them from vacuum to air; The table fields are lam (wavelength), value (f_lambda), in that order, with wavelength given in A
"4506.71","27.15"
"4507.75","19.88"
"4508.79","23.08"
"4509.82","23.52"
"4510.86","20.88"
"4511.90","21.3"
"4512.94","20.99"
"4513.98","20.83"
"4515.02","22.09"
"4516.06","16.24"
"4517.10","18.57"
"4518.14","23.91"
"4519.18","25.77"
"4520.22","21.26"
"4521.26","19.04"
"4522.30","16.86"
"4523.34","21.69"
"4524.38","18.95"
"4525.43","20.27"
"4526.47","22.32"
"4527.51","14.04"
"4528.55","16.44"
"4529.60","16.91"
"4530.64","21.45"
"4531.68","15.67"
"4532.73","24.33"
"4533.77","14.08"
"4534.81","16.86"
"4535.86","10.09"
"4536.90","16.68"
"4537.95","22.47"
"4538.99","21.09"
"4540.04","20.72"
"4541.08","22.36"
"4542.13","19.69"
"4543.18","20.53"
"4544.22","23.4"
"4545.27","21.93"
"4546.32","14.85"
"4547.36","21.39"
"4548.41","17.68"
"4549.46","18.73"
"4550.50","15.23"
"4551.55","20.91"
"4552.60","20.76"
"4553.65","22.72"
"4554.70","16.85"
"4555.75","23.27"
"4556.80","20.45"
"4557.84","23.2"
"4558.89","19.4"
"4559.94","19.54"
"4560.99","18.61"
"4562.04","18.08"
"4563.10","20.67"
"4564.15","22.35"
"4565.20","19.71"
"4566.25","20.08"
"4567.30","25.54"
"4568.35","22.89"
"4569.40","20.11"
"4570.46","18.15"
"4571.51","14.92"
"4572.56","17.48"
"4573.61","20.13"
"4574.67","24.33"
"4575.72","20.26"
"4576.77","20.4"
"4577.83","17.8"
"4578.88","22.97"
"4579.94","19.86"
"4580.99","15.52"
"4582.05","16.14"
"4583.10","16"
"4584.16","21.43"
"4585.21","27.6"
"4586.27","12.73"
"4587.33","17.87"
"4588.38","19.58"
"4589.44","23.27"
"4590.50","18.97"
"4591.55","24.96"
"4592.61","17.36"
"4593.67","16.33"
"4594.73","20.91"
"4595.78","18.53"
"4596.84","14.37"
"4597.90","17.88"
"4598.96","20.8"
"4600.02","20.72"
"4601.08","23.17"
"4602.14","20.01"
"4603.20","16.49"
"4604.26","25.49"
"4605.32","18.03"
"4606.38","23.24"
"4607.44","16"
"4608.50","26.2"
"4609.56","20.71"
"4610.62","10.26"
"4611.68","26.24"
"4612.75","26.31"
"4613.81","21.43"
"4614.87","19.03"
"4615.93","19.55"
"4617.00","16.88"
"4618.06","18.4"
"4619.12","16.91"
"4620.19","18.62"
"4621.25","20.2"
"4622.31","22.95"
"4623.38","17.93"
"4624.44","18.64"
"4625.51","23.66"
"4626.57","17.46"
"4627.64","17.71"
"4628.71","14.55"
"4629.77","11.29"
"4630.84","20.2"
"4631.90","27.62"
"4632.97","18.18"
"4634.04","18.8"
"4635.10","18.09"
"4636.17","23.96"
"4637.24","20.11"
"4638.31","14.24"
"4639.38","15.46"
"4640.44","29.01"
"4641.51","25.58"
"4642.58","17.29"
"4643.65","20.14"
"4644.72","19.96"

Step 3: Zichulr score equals 16.9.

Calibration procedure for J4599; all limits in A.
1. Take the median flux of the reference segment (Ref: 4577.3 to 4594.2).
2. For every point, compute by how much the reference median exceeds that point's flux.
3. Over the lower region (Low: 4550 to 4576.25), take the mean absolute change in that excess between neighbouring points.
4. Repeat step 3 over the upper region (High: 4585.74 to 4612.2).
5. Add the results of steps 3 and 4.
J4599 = 8.1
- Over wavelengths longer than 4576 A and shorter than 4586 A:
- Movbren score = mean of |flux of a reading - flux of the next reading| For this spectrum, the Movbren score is 3.4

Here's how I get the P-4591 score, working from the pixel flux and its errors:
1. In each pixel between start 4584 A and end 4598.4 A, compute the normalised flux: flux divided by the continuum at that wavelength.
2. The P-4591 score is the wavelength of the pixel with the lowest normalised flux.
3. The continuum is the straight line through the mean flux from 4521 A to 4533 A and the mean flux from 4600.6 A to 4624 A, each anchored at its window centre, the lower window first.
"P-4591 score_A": 4586.27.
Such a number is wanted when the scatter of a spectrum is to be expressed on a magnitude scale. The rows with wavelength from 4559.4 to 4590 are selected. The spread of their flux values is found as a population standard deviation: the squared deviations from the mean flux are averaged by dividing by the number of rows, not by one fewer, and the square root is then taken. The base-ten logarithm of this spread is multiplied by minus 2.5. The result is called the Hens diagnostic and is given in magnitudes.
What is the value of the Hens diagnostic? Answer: -1.26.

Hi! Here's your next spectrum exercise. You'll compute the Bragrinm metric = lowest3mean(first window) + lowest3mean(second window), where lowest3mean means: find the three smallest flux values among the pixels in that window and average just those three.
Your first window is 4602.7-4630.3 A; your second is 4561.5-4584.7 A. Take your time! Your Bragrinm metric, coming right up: 27.5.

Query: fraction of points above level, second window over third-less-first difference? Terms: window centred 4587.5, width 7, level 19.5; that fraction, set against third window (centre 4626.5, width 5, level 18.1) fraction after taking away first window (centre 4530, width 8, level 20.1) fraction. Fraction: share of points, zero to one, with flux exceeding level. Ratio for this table 22.9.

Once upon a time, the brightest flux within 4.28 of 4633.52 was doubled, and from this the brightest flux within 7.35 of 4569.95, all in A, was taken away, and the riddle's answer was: 29.7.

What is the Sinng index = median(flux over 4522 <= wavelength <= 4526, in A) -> 20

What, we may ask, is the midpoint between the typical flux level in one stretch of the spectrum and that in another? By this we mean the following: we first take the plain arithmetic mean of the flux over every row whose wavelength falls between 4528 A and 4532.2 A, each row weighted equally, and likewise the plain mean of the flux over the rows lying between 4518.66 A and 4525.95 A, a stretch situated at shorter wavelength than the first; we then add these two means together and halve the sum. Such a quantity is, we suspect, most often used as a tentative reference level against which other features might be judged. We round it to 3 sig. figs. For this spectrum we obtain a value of 19.1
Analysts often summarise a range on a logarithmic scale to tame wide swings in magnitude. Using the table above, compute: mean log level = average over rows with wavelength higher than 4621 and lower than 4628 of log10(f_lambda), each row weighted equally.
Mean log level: 1.29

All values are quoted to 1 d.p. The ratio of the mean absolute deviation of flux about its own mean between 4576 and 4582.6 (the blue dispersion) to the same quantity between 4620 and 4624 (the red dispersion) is 1.4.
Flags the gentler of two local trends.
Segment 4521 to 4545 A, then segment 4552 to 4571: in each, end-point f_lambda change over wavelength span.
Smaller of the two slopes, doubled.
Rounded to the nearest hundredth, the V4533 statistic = -0.29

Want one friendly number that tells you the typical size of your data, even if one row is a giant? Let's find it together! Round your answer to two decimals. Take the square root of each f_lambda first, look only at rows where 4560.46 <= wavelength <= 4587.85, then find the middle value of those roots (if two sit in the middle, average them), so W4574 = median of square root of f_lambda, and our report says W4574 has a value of 4.47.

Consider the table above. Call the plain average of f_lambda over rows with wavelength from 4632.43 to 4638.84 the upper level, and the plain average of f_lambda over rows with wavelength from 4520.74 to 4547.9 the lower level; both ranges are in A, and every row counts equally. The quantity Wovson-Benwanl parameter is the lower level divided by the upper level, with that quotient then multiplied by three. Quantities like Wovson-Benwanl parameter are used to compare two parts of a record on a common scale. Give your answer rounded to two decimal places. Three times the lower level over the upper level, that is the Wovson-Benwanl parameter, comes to 3.02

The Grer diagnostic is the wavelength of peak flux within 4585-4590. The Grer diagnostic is 4585.21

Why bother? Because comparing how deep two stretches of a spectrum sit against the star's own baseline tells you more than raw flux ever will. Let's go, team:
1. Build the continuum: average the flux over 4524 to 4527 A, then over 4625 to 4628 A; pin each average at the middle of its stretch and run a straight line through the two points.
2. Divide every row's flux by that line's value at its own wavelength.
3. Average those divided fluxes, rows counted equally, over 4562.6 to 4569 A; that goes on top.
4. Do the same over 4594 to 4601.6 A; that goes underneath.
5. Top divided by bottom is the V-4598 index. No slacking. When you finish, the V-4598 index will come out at 1.11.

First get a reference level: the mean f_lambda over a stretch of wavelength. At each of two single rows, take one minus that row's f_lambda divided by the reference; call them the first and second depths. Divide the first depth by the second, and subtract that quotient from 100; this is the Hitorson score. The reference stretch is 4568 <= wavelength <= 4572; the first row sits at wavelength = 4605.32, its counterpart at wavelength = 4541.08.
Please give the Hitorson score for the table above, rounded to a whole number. 100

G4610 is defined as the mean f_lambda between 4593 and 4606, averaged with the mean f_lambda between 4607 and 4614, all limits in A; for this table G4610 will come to 20.2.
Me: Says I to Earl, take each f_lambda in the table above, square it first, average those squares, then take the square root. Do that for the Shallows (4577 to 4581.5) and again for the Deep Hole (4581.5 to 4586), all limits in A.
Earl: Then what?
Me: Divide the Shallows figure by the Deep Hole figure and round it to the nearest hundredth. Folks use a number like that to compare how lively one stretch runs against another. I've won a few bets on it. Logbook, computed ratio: 0.92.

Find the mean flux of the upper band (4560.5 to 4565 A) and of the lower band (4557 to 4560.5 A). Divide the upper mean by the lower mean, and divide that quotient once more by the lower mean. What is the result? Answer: 0.046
